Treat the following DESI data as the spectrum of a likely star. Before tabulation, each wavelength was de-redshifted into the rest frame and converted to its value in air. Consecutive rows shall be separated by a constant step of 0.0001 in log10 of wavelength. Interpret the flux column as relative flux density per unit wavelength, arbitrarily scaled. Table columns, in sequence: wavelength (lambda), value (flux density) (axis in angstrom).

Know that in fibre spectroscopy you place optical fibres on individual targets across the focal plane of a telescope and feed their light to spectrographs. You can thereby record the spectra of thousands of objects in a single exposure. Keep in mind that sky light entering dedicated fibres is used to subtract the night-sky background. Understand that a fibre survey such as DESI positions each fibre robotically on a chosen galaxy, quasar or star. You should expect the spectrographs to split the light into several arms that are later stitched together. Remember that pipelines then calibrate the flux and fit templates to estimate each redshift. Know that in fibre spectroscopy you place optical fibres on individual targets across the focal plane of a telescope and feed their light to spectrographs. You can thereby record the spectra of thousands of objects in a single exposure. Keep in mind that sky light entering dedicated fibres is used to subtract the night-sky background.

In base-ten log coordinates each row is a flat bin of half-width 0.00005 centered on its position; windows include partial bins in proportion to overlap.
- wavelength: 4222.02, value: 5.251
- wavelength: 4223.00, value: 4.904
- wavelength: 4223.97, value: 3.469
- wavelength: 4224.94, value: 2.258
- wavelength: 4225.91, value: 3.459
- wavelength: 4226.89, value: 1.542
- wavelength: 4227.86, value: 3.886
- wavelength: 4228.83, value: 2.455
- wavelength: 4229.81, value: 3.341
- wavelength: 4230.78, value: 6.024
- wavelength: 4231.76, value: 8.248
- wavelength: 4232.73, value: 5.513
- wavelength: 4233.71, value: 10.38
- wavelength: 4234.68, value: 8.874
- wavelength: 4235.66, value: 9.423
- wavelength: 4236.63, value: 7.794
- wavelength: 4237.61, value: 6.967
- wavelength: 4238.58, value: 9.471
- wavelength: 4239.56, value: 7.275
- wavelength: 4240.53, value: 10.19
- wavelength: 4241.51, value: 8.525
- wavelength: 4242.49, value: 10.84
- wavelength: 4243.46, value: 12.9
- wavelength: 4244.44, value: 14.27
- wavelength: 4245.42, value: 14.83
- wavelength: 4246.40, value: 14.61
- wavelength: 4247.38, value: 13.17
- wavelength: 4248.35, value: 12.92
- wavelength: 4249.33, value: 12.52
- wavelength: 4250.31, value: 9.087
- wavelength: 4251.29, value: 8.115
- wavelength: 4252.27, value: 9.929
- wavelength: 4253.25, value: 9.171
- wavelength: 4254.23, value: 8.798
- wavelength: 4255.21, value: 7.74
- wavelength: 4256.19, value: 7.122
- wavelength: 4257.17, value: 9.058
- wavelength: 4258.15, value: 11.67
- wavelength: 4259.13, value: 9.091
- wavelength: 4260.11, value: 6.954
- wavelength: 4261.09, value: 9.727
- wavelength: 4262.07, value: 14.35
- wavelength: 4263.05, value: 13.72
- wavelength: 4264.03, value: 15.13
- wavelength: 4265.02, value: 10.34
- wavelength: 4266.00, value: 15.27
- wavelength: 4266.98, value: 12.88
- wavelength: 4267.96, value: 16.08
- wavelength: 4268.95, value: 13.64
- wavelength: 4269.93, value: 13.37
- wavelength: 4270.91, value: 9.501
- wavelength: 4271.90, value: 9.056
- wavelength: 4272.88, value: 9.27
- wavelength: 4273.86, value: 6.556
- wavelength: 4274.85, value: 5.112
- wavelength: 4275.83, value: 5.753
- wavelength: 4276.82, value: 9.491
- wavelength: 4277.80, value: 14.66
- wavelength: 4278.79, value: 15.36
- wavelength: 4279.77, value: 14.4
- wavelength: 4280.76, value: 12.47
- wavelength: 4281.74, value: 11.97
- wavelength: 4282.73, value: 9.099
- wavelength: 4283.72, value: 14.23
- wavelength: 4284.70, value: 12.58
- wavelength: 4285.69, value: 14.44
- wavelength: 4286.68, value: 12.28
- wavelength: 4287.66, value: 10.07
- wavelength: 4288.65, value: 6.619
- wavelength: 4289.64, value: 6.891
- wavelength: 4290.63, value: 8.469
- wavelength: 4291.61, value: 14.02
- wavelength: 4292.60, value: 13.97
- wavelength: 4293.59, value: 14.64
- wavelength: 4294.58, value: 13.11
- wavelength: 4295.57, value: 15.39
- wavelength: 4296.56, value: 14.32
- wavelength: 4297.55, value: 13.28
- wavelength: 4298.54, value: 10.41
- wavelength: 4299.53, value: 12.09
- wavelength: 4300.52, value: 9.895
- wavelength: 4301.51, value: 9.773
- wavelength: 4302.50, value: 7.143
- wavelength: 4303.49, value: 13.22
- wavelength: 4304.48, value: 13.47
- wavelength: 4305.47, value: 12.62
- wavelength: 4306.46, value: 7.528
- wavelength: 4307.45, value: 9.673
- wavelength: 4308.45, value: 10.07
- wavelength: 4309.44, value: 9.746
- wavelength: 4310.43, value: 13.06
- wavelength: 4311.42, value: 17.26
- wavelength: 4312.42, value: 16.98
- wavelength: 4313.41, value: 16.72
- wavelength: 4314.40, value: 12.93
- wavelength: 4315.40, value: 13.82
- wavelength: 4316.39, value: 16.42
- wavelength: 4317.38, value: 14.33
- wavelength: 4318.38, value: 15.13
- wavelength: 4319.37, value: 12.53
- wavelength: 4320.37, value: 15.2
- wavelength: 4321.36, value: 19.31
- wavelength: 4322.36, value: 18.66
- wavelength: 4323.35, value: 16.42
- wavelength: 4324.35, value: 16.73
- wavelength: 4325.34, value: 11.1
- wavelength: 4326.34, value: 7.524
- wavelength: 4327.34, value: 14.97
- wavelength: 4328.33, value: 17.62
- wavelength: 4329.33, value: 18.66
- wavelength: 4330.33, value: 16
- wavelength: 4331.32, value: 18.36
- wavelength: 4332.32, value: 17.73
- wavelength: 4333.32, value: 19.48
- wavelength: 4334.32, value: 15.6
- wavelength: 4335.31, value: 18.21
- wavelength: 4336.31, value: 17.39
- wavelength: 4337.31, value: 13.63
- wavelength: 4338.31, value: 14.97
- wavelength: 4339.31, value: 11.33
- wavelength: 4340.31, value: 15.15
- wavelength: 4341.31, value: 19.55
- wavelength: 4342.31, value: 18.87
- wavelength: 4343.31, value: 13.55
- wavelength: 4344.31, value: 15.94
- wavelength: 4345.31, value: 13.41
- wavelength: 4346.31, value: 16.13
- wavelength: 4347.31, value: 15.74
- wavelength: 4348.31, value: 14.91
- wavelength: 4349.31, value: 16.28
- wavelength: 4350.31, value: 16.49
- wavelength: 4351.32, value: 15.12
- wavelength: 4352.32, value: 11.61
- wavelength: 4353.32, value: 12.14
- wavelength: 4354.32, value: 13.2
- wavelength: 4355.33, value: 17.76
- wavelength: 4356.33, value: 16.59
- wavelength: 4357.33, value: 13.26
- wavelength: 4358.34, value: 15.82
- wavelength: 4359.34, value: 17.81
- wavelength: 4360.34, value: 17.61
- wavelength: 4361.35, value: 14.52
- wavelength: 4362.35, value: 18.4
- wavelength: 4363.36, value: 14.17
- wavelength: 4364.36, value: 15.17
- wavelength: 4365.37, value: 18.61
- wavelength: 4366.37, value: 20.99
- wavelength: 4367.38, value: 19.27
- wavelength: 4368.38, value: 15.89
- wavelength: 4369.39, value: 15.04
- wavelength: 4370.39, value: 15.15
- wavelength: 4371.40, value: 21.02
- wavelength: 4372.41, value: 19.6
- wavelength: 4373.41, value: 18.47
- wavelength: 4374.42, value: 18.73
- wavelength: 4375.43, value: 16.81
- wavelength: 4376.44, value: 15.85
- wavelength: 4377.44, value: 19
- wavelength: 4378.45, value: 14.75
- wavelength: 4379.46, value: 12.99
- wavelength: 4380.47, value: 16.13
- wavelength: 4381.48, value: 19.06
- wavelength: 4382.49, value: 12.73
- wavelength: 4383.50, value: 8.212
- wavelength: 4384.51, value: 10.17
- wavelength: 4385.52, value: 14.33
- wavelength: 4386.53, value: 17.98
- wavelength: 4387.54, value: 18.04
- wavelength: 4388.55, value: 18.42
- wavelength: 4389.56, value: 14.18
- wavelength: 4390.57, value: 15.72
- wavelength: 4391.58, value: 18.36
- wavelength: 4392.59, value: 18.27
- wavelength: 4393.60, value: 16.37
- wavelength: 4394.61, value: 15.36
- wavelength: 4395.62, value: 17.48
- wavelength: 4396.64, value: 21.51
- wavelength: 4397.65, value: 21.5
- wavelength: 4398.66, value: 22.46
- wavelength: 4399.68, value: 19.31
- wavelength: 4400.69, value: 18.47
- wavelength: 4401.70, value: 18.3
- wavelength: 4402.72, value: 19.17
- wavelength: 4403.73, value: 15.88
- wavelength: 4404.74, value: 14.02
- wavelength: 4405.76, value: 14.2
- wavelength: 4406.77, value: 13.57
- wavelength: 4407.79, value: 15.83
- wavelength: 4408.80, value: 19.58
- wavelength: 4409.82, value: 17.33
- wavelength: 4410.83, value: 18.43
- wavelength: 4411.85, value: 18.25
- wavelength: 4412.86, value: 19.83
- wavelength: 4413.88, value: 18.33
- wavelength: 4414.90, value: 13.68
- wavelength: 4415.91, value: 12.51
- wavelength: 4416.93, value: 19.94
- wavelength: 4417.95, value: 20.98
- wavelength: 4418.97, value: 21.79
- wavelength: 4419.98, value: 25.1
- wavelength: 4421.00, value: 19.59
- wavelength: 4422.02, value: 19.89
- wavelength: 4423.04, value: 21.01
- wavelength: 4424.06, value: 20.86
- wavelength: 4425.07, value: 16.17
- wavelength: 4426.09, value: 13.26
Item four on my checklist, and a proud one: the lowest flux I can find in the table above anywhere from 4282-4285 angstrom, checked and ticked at 9.099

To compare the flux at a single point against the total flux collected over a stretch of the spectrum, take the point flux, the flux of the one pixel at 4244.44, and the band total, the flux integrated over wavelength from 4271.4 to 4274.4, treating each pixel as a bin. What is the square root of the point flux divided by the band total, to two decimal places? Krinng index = 0.76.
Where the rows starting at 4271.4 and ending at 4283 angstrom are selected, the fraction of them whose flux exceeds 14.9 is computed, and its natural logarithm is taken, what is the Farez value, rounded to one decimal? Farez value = -2.5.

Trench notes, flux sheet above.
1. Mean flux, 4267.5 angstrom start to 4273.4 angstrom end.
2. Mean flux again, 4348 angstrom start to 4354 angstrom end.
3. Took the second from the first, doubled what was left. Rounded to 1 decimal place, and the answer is -5.2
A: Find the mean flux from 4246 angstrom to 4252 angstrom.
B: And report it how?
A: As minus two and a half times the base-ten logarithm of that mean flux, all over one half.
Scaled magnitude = -5.3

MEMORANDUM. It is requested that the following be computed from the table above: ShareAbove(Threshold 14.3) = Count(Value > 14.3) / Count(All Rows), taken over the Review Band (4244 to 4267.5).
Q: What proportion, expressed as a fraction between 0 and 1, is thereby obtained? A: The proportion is 0.21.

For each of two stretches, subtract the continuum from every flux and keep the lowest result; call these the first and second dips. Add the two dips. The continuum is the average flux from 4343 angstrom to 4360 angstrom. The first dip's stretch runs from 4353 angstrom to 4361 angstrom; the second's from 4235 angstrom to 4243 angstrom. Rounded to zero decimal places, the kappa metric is -11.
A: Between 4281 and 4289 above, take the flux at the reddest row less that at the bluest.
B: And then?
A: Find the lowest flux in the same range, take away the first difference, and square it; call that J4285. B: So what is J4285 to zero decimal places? 143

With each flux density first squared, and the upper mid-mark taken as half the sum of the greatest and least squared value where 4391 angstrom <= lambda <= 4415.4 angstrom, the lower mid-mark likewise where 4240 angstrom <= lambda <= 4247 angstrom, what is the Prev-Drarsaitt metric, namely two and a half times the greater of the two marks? 861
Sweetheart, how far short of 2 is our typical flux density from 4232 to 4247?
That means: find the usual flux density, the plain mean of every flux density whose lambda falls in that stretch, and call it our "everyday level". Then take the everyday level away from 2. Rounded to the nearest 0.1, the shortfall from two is -8.1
